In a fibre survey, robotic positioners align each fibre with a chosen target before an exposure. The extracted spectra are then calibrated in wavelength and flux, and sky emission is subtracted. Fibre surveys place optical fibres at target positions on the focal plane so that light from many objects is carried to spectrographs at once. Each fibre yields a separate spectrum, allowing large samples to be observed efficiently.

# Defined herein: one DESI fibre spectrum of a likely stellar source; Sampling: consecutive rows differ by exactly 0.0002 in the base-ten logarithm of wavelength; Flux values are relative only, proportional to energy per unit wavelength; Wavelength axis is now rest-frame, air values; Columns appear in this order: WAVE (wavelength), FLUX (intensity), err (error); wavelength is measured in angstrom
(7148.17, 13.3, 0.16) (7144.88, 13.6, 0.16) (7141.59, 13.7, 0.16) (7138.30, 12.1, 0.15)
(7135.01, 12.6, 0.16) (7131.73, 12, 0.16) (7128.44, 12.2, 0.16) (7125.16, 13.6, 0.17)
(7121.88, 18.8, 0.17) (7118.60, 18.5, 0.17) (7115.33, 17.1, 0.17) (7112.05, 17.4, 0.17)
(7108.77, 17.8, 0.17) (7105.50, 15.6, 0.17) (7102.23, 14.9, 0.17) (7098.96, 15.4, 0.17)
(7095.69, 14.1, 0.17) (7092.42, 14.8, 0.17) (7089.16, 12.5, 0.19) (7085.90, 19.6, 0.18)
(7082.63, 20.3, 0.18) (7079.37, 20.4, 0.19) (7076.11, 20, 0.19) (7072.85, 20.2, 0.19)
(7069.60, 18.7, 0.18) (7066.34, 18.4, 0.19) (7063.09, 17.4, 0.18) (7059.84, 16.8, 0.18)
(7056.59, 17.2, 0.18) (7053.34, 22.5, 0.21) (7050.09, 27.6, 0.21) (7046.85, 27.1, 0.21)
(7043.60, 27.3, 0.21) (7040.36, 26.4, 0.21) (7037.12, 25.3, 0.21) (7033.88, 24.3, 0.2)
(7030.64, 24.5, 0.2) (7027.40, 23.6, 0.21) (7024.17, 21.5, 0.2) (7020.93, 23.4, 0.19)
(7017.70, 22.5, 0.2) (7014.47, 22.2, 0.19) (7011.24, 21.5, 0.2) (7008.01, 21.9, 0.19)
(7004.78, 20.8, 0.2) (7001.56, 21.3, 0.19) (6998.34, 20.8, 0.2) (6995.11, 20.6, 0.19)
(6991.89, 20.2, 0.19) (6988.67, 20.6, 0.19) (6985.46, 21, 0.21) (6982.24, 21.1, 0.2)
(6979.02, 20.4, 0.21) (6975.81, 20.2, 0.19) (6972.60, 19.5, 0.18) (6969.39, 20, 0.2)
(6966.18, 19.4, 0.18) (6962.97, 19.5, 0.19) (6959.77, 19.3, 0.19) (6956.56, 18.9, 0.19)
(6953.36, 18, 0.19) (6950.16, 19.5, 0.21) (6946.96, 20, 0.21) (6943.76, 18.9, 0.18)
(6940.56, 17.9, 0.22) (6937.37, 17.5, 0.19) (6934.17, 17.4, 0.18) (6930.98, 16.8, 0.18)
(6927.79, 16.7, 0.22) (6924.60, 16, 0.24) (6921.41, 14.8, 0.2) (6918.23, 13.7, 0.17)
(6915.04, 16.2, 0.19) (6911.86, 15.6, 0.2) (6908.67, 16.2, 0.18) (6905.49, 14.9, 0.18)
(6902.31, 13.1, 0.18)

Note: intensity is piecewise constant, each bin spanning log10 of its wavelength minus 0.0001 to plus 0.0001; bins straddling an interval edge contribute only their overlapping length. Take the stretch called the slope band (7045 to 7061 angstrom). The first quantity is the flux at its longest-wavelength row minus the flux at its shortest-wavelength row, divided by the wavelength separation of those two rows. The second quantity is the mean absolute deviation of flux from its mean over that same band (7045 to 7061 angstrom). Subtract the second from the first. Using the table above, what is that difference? -5.0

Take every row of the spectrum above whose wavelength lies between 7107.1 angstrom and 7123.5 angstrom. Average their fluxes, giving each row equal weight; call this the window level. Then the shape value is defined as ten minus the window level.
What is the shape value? -7.9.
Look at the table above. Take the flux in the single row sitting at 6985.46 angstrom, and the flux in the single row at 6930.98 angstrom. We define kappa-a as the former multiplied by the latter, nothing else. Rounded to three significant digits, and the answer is 353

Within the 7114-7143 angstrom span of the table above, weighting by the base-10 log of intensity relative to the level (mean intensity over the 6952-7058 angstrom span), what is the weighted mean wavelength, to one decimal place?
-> 7131.1 angstrom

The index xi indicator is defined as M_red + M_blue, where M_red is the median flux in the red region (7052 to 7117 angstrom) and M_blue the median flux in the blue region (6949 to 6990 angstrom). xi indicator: 36.9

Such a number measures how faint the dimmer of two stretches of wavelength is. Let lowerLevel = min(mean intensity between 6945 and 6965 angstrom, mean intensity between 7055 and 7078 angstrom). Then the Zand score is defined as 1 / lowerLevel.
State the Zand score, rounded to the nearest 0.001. 0.054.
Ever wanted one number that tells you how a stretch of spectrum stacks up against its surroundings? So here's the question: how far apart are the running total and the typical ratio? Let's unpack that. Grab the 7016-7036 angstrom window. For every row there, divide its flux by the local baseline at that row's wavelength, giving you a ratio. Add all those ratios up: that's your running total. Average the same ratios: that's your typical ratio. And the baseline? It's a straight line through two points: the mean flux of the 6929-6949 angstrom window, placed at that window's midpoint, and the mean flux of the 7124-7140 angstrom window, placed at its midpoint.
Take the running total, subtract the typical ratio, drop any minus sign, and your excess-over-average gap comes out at 7.5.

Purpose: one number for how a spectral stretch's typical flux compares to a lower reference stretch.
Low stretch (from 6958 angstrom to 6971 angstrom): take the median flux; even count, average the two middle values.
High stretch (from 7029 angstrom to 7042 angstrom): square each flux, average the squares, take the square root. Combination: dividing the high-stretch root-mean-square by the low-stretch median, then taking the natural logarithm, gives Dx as 0.26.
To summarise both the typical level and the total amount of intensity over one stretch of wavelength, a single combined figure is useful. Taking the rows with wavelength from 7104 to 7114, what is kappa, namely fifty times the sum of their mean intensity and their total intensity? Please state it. 3387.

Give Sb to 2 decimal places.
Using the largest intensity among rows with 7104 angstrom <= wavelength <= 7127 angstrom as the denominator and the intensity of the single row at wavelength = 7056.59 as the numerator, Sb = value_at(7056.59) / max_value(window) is 0.91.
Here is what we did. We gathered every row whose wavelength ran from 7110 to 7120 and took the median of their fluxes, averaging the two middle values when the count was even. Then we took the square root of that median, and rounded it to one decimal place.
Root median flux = 4.2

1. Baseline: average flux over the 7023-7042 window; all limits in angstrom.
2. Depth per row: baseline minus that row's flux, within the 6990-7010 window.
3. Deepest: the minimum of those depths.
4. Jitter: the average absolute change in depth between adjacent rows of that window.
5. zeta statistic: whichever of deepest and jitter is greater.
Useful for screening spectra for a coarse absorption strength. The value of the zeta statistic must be 2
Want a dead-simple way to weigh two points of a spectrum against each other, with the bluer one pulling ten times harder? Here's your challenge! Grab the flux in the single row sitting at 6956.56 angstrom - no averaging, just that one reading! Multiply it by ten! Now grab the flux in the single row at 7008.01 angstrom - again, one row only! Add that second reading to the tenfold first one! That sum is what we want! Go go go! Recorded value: 211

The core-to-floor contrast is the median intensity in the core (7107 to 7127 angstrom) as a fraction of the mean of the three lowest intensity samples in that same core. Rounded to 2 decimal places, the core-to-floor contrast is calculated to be 1.10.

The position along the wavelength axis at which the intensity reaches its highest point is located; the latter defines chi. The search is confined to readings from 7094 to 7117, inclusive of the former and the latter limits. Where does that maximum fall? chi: 7108.77 angstrom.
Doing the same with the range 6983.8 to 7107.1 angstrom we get 7050.09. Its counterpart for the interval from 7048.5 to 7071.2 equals 7050.09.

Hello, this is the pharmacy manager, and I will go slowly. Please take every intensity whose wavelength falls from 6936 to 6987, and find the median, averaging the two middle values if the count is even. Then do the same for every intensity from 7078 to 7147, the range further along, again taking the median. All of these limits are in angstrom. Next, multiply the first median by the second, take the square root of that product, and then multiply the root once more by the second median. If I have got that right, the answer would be 254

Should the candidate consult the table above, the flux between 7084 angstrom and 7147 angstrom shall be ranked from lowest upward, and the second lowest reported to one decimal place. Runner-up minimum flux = 12.1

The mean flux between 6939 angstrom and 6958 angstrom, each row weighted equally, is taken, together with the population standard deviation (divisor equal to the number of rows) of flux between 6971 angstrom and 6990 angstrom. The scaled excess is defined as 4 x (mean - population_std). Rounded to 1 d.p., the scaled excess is 73.3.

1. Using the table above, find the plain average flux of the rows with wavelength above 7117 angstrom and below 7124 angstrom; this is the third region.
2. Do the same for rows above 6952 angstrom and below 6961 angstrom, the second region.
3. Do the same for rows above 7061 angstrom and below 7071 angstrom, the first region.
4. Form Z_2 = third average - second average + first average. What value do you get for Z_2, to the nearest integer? 18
